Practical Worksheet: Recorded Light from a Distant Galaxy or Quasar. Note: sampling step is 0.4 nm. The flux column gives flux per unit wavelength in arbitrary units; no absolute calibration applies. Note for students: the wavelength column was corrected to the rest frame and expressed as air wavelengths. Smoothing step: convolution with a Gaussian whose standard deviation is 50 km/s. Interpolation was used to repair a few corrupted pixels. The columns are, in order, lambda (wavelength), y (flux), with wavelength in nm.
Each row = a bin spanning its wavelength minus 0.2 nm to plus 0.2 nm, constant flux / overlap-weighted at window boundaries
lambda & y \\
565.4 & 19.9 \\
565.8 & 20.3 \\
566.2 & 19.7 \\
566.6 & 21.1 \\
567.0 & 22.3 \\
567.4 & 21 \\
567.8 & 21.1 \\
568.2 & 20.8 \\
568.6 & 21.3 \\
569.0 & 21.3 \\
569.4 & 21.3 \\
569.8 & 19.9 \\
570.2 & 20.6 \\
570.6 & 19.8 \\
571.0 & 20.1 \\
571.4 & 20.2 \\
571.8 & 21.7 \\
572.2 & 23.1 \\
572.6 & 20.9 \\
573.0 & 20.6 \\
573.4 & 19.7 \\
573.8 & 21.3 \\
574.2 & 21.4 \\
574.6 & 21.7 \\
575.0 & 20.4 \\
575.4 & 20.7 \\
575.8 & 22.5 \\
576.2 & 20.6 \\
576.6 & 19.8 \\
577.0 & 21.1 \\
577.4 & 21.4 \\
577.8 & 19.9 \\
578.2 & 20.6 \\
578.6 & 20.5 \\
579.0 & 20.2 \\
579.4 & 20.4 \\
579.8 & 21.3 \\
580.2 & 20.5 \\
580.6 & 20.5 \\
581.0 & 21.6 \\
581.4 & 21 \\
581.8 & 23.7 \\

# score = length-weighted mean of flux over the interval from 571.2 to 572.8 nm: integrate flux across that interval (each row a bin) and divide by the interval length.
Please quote 21.5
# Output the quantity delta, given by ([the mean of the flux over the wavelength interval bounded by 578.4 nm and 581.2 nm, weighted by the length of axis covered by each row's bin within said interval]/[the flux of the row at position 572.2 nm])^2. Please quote 0.80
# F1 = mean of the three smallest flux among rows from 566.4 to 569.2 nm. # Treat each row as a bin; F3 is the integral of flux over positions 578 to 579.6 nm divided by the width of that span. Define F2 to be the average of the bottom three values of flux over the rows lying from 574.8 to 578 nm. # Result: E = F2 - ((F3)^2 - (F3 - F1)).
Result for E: -398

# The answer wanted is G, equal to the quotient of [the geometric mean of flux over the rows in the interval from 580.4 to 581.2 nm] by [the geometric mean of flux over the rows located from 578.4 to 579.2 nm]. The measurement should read 1.03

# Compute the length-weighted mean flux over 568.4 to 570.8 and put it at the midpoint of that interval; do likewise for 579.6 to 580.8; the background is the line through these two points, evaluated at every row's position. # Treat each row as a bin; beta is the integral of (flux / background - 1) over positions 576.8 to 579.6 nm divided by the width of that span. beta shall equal -0.008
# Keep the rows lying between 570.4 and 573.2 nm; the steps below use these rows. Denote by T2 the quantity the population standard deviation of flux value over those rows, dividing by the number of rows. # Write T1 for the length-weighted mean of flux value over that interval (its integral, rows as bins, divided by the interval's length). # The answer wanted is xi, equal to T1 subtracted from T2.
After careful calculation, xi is -19.9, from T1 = 20.91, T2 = 1.06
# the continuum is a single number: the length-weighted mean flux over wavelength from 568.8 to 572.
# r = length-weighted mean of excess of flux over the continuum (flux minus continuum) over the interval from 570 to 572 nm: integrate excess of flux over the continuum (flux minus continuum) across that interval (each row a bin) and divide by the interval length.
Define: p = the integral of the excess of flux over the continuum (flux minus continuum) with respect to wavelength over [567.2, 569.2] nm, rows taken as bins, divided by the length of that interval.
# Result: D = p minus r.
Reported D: 0.62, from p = 0.5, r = -0.13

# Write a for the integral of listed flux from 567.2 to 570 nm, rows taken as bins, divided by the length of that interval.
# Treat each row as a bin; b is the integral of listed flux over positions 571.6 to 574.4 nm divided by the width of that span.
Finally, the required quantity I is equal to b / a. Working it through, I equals 1.01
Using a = 21.0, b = 21.2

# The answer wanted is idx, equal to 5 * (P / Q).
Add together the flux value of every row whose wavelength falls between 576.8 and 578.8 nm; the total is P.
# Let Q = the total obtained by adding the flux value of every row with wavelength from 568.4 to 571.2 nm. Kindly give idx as 3.6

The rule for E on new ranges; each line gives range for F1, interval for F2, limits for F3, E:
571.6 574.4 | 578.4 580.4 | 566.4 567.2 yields -449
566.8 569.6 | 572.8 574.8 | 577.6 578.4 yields -390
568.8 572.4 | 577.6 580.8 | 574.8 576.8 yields -412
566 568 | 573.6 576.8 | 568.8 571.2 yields -400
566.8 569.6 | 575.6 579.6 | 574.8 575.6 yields -403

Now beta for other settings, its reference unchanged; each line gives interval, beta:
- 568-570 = 0.011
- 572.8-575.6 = 0.005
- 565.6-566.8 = -0.015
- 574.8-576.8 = 0.003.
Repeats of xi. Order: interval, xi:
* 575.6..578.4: -20.0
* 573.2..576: -20.2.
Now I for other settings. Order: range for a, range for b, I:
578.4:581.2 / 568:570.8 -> 1.00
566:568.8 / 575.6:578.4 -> 0.99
